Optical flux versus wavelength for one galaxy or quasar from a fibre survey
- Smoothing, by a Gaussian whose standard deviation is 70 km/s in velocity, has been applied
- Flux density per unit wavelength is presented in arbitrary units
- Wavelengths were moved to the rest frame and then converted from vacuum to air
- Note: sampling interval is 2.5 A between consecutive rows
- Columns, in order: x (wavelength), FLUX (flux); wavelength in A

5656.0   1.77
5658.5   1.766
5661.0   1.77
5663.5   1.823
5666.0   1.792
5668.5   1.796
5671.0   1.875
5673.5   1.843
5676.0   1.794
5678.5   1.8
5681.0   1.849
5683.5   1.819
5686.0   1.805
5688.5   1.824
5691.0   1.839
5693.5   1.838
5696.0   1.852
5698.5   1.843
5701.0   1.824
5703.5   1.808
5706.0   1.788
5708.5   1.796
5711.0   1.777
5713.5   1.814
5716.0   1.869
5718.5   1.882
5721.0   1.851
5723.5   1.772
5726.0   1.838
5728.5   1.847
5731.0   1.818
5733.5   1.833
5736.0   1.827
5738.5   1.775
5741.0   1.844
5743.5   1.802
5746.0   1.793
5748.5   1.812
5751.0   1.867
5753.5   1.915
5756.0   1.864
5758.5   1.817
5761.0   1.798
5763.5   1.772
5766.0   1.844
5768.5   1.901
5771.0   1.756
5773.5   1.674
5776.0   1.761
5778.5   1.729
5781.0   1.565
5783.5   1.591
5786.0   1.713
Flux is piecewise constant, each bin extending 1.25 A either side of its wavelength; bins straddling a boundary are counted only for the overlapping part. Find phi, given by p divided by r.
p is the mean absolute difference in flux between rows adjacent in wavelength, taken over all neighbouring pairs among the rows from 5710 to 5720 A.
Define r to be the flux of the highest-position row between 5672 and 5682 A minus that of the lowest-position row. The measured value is 5.8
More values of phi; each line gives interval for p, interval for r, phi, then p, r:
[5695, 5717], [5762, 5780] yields -0.5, 0.023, -0.04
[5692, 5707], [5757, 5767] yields 0.6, 0.016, 0.03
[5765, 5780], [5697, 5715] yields -2.8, 0.081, -0.03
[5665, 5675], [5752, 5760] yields -0.4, 0.038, -0.10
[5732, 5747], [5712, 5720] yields 0.5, 0.036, 0.07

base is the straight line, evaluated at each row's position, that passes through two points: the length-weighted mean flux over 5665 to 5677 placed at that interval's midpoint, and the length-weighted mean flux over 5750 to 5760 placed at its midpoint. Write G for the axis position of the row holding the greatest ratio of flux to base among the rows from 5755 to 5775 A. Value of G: 5768.5 A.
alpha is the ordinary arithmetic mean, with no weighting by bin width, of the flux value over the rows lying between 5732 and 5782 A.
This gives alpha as 1.80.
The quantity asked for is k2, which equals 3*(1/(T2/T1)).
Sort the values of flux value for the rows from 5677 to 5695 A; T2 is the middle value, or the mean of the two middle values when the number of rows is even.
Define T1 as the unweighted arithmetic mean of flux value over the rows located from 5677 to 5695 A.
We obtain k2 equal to 3.00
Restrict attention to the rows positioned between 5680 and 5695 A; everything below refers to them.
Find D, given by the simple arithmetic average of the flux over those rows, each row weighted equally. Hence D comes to 1.83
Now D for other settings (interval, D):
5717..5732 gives 1.83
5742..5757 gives 1.84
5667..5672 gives 1.84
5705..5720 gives 1.82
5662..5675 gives 1.83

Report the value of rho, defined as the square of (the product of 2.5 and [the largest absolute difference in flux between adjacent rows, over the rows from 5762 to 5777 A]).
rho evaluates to 0.13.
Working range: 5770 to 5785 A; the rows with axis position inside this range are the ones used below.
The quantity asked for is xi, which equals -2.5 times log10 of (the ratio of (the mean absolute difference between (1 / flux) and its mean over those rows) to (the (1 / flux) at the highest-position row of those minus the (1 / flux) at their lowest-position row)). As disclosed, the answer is 0.9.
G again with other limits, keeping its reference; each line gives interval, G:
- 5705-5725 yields 5718.5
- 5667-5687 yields 5671.0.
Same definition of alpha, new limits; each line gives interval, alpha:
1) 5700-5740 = 1.82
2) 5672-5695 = 1.82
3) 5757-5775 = 1.79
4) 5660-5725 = 1.82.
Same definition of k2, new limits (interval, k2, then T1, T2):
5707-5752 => 3.00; 1.82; 1.82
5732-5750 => 3.00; 1.81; 1.81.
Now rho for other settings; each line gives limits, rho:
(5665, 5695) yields 0.04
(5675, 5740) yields 0.04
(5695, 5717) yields 0.02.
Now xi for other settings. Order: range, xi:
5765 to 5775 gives 0.9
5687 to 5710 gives 0.5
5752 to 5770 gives -1.3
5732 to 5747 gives 0.6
